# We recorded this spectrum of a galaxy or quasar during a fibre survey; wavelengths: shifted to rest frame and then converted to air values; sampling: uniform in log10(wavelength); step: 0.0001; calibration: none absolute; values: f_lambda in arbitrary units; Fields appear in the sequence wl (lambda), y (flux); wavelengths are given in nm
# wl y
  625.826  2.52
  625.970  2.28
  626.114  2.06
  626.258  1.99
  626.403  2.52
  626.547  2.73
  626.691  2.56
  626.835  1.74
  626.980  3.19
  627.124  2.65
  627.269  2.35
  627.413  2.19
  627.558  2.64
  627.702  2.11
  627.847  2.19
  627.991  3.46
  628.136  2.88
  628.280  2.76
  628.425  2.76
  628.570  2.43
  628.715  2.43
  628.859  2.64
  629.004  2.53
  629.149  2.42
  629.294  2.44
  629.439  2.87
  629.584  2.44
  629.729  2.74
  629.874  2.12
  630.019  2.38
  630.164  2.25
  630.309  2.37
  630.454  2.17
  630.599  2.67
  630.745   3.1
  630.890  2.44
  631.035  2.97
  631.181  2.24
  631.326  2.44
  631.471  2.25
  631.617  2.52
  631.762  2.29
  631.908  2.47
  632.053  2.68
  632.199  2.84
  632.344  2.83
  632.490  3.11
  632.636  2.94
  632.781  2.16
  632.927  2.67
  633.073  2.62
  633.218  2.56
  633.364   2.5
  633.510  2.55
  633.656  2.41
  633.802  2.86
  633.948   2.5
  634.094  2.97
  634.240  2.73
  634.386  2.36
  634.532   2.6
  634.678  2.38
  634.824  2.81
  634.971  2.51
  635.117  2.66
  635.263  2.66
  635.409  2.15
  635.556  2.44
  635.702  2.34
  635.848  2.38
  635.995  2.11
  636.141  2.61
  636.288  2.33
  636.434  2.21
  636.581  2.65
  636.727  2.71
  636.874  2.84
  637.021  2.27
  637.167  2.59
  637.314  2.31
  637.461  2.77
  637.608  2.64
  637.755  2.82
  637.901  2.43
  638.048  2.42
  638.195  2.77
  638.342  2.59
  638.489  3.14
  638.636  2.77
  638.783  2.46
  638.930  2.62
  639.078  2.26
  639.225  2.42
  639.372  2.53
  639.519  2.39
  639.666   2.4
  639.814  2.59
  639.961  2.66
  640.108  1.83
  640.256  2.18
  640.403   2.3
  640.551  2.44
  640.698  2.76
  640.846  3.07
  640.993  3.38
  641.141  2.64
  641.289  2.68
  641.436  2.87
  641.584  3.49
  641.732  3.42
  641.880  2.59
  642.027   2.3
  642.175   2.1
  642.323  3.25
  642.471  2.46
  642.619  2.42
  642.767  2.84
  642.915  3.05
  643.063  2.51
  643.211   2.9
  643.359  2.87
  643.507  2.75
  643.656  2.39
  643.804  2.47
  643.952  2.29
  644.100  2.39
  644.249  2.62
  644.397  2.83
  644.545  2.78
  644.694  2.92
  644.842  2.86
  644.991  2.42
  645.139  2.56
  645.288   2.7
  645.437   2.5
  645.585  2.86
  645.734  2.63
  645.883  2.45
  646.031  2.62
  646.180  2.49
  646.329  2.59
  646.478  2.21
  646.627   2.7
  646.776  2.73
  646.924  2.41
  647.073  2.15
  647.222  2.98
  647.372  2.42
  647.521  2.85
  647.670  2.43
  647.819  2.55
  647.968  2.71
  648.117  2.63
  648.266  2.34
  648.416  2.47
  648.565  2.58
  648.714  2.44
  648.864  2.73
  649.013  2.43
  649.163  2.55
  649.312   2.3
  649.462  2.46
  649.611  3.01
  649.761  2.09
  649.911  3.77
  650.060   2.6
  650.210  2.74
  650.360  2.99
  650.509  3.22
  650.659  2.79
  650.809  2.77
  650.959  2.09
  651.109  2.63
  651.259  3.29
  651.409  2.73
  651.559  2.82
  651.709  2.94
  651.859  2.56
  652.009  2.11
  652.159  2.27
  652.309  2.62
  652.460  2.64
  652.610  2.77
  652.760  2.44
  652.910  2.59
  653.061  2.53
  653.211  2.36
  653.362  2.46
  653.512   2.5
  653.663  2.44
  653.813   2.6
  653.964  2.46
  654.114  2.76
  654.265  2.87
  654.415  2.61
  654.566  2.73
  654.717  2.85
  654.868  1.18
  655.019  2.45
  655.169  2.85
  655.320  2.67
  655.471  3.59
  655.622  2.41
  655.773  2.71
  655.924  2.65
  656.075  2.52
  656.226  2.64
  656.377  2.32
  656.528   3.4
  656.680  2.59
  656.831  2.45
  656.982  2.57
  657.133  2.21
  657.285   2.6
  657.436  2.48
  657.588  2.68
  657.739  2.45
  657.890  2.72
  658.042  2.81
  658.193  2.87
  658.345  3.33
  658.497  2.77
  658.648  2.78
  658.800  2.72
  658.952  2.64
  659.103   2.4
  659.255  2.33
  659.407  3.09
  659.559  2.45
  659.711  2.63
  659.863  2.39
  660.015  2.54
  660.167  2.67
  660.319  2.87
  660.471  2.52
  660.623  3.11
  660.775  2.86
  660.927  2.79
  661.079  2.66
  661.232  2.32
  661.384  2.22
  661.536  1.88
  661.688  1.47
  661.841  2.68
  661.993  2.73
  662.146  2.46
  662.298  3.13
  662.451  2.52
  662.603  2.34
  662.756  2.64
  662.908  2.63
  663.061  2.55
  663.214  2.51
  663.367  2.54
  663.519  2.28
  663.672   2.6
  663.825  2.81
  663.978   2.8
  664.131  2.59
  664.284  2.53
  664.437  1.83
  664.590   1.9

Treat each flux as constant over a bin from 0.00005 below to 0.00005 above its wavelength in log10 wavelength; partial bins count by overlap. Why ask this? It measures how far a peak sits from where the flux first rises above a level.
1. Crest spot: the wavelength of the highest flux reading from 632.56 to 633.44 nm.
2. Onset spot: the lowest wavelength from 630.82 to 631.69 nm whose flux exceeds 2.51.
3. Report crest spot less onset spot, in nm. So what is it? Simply 1.60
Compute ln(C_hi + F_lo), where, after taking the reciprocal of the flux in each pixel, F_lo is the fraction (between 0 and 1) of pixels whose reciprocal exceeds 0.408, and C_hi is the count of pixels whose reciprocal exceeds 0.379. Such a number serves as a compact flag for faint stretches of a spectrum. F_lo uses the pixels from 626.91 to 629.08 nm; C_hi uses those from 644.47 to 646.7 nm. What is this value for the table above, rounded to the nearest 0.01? 2.24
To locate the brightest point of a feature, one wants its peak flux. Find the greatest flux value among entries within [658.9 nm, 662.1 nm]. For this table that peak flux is 3.11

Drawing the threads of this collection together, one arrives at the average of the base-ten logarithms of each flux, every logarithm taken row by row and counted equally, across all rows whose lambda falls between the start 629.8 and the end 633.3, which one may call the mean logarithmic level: 0.403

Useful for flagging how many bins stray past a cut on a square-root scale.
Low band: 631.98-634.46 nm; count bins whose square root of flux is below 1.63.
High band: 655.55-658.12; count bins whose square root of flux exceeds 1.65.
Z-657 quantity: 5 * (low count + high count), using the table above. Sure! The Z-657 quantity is 50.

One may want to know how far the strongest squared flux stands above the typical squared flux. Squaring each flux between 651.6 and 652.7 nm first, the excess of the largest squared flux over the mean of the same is 2.0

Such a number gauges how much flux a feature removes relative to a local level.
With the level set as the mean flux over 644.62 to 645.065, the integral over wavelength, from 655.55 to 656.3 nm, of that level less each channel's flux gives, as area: 0.11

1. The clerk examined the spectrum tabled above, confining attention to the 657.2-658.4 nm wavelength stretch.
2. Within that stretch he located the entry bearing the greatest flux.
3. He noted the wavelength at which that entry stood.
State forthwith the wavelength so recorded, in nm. 658.345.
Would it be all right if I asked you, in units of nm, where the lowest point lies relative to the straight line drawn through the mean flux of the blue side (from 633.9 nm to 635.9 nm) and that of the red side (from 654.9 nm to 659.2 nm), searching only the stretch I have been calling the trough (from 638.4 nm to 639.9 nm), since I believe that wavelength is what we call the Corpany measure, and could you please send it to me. 639.078 nm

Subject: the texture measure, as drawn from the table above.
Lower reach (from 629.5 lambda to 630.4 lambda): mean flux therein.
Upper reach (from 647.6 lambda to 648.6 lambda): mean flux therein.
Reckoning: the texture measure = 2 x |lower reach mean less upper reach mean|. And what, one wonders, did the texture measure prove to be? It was 0.29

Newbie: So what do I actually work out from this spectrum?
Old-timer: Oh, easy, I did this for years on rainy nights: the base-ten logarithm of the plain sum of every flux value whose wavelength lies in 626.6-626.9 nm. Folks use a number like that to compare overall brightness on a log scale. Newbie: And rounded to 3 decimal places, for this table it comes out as 0.633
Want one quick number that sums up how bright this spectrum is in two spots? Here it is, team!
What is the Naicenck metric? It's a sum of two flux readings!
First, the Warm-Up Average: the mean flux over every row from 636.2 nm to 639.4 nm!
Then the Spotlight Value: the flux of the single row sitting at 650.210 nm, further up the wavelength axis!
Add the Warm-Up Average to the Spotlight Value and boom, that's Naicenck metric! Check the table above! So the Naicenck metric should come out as 5.31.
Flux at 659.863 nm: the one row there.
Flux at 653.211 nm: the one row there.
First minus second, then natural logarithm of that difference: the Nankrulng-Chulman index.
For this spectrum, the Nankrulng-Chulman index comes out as -3.5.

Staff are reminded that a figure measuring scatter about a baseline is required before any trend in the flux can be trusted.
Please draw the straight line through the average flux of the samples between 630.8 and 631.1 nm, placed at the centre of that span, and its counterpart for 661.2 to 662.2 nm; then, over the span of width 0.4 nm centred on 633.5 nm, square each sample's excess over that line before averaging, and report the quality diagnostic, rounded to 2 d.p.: 0.04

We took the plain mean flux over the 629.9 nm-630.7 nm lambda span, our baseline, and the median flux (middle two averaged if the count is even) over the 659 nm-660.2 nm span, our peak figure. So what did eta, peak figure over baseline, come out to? 1.05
